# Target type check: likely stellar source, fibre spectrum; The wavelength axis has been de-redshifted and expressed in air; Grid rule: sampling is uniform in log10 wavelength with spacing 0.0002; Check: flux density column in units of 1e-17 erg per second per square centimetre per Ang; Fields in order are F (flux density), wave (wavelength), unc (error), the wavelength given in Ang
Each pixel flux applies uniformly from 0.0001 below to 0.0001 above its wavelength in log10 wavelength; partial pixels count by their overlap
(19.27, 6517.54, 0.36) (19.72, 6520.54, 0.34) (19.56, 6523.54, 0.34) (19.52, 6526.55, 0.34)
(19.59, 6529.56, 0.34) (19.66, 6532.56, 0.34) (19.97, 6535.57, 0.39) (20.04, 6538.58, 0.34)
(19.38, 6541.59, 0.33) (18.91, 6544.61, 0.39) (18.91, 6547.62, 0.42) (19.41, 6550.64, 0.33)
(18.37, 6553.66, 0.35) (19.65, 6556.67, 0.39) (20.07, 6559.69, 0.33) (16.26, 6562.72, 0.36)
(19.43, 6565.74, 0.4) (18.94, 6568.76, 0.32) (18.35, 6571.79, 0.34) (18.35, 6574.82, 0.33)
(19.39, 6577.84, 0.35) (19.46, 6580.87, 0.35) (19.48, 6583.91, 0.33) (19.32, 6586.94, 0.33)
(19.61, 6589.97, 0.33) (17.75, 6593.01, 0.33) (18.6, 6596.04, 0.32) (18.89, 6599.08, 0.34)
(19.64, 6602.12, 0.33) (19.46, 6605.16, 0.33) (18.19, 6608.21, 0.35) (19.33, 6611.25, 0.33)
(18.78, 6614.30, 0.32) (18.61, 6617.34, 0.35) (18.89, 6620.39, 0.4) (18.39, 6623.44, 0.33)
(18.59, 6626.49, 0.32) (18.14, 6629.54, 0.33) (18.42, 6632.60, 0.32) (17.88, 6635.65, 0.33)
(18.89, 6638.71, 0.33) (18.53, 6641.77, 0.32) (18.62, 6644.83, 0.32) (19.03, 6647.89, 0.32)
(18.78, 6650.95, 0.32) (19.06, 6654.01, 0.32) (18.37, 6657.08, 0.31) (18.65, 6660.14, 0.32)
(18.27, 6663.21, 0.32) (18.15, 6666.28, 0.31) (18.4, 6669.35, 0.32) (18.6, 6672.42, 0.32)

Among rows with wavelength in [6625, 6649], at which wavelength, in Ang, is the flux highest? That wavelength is 6647.89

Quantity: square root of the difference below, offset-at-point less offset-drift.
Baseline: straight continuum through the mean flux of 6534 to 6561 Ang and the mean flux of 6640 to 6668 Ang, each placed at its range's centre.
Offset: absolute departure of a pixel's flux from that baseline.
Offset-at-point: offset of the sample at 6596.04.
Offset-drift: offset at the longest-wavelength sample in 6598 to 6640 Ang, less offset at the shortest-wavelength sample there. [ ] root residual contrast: 0.6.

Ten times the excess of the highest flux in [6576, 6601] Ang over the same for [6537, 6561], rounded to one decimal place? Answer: -4.6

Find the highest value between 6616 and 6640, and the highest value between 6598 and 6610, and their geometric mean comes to 19.26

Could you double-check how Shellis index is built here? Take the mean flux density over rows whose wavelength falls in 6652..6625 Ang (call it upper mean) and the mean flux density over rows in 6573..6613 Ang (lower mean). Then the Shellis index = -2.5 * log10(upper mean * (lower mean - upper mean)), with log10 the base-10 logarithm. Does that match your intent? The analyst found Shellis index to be -2.40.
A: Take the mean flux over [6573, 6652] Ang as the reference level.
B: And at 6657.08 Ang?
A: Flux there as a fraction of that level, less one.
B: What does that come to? -0.02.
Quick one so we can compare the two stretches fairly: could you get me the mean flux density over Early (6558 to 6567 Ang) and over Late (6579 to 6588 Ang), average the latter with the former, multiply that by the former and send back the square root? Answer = 18.8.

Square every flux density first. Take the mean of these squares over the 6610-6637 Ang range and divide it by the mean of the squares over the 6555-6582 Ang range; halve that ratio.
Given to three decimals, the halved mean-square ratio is 0.482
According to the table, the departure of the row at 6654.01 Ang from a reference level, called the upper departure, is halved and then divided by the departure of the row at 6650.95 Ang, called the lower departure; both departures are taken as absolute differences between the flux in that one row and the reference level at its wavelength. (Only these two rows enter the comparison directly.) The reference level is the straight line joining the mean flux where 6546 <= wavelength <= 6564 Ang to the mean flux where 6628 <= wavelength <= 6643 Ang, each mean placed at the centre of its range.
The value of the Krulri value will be 0.80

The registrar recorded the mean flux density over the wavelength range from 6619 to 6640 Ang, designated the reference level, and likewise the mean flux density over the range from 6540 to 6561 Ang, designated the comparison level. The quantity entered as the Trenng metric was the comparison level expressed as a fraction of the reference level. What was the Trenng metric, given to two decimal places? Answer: 1.04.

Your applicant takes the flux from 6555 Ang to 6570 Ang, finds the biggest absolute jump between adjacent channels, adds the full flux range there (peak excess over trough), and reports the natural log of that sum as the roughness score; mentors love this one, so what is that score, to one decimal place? 2.0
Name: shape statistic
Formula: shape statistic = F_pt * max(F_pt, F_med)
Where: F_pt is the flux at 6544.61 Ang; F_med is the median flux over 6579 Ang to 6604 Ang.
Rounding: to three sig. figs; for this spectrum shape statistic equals 367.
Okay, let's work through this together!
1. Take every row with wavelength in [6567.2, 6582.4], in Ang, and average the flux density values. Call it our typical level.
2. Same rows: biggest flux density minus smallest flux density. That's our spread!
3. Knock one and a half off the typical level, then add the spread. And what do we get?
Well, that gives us 18.5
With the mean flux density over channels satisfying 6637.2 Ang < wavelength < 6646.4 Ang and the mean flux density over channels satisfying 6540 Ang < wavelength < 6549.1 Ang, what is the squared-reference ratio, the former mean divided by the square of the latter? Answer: 0.051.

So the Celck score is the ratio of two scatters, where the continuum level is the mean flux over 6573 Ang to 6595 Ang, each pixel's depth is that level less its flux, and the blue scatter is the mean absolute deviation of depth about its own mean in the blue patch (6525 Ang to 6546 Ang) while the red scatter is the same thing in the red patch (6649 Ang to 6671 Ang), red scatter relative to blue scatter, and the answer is 1.0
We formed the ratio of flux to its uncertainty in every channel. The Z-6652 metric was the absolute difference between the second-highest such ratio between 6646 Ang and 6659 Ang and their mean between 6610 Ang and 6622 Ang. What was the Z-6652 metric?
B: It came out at 5.1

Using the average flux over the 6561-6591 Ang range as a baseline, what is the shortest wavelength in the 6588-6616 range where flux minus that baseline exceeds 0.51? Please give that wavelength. 6589.97 Ang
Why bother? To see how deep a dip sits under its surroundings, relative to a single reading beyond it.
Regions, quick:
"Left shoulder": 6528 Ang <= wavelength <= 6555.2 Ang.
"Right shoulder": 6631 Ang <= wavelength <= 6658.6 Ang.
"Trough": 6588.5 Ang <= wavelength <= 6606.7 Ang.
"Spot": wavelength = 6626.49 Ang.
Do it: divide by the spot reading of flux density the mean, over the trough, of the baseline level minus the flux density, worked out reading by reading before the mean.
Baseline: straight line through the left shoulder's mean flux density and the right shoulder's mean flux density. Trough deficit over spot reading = -0.002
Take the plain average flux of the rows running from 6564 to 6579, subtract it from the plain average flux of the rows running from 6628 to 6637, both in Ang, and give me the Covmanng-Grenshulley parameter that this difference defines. -0.7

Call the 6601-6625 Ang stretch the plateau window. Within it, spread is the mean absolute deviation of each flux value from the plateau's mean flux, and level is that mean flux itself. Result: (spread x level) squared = 64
